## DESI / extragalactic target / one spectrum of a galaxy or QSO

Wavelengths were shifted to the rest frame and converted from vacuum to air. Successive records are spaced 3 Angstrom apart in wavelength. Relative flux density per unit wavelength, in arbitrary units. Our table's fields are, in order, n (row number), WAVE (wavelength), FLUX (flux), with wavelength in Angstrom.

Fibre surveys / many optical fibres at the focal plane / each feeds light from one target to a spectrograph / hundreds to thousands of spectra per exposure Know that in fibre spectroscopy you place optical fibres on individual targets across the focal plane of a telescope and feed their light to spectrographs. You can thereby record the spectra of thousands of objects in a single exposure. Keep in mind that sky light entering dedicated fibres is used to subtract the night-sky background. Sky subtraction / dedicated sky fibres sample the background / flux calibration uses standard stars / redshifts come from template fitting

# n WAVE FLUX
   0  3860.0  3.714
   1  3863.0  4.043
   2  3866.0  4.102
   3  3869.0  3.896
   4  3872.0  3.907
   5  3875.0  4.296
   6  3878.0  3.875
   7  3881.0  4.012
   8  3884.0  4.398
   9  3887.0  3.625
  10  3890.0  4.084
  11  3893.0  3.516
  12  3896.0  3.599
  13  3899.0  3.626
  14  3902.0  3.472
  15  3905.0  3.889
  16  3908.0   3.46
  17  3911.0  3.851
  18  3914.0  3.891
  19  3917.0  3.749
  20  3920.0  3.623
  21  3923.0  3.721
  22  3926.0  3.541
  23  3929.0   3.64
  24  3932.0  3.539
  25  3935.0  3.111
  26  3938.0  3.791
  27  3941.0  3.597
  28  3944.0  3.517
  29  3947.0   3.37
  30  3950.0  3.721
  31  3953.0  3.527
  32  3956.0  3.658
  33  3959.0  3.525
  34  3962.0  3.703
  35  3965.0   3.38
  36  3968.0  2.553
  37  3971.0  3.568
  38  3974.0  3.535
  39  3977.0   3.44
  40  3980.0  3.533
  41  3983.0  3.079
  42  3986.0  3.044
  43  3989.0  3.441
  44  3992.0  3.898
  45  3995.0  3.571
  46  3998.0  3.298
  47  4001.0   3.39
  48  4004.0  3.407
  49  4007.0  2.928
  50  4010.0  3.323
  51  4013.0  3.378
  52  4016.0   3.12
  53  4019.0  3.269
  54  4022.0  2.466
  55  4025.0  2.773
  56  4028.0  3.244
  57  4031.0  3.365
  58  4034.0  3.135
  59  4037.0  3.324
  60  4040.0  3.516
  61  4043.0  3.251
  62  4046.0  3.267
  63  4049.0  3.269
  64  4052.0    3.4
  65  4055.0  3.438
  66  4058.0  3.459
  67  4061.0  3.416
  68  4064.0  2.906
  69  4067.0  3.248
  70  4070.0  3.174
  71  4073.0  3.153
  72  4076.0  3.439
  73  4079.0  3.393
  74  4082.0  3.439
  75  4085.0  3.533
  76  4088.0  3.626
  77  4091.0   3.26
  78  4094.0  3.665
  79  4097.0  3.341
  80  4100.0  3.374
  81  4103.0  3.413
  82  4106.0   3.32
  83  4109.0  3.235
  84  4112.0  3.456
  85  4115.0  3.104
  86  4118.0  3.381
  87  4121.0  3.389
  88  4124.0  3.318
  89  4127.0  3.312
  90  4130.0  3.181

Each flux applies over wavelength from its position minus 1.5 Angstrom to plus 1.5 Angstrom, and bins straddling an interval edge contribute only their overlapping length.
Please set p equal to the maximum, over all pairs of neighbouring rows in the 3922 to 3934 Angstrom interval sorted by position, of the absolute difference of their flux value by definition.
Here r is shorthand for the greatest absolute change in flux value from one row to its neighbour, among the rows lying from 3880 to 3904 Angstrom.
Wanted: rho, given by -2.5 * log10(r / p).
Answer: -1.58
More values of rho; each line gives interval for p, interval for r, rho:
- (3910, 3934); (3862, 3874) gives -0.15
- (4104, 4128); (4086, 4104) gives -0.15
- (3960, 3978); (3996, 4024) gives 0.25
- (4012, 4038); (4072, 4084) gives 1.12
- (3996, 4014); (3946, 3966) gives 0.34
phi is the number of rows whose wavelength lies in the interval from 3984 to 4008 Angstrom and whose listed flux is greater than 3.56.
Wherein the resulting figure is 2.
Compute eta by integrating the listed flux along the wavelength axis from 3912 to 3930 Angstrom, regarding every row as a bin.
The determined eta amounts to 67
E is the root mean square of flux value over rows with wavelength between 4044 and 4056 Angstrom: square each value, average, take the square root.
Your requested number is 3.34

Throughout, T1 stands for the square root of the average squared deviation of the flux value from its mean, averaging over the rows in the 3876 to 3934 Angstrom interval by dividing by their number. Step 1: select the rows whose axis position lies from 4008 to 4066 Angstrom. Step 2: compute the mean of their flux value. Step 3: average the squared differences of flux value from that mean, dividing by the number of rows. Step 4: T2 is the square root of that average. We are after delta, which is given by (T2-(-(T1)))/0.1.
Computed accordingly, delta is 4.9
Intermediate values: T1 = 0.24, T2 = 0.25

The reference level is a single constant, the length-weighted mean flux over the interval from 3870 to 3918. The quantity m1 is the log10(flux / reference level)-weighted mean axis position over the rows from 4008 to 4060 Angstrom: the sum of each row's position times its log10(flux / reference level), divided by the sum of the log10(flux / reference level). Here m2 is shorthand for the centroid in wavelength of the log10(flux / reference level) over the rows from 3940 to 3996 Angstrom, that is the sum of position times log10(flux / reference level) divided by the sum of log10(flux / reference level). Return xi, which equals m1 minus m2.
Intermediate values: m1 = 4031.2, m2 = 3969.8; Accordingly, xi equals 61.4 Angstrom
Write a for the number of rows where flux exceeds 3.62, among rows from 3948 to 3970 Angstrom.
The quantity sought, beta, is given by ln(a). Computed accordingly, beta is 1.1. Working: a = 3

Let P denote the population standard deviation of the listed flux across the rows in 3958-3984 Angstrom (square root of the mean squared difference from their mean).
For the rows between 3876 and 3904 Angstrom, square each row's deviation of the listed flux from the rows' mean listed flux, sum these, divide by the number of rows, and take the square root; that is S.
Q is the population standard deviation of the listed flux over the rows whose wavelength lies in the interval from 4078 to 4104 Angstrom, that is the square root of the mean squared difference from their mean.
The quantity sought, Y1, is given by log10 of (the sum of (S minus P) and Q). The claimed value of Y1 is -1.05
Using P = 0.33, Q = 0.13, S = 0.29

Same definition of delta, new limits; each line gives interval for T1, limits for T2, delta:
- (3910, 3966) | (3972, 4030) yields 4.9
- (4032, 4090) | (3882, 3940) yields 4.3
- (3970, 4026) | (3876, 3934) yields 5.5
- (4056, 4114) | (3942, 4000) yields 4.6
